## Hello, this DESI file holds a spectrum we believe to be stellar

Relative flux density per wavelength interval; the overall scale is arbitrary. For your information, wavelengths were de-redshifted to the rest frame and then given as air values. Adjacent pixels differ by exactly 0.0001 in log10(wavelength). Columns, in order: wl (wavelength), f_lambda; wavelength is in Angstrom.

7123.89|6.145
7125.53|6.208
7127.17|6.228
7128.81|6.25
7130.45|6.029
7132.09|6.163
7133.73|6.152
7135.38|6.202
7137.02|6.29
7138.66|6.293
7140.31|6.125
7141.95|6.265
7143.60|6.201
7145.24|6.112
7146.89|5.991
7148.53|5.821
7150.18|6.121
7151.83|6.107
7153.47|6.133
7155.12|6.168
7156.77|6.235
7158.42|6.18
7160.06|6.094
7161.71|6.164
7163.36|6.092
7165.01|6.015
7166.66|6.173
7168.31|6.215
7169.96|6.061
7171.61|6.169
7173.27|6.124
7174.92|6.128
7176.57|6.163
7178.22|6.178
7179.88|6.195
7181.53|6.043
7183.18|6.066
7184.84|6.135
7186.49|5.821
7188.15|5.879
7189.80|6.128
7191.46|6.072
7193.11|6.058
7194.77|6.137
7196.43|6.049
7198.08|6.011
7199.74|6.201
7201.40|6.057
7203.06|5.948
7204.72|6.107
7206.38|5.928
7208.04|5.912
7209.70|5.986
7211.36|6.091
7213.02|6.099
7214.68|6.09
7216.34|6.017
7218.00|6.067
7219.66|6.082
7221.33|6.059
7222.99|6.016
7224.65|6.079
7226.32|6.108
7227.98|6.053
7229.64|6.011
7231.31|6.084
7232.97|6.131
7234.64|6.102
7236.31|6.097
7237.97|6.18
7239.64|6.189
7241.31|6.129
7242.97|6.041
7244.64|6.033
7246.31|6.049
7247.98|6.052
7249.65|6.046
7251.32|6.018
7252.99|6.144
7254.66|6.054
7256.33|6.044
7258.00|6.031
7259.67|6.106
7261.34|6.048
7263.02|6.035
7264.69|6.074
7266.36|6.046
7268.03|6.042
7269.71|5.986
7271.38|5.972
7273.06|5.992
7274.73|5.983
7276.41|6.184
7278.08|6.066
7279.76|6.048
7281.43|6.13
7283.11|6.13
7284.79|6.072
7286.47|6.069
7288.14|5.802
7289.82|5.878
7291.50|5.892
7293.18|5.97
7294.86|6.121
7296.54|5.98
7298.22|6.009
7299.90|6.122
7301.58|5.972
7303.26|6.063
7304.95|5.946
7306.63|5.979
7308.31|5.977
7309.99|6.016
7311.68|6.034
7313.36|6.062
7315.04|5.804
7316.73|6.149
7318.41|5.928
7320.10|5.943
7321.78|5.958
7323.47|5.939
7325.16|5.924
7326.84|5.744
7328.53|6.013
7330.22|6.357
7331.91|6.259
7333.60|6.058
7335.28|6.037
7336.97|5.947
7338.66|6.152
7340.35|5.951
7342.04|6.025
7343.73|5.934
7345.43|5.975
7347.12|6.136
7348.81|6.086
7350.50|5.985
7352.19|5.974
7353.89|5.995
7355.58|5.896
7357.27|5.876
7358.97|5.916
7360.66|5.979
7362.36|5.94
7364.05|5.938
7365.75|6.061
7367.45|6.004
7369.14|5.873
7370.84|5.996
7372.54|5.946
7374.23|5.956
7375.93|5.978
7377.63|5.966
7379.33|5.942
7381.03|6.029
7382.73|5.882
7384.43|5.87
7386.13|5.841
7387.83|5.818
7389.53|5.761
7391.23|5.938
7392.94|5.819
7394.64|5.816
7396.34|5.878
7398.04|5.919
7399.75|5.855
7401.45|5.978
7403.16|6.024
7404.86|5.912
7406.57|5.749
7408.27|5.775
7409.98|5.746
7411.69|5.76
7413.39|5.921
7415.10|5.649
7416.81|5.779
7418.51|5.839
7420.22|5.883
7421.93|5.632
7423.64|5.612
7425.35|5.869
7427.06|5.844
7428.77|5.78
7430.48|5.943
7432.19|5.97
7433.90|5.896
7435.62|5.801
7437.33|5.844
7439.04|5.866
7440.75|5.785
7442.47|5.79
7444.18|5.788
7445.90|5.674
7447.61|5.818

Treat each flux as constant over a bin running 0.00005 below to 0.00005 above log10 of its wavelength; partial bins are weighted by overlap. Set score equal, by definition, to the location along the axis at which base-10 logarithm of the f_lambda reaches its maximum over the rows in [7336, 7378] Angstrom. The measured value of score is 7338.66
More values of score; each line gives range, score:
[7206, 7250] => 7239.64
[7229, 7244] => 7239.64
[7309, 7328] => 7316.73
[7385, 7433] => 7403.16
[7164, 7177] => 7168.31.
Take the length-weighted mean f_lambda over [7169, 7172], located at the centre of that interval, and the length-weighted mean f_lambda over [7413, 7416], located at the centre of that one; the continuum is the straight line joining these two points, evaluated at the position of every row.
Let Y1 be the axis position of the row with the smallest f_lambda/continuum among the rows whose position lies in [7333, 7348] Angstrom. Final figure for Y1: 7343.73 Angstrom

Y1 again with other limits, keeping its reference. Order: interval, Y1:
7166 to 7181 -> 7169.96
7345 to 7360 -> 7357.27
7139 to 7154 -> 7148.53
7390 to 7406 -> 7394.64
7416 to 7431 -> 7423.64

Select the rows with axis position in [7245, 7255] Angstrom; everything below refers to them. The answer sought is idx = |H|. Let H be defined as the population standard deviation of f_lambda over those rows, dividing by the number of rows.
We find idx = 0.039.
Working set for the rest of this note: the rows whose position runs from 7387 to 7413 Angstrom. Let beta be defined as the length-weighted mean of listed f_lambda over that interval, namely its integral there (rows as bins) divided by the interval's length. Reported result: 5.85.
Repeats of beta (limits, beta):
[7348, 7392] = 5.94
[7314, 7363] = 6.00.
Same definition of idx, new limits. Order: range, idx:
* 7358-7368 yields 0.049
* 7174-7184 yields 0.057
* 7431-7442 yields 0.062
